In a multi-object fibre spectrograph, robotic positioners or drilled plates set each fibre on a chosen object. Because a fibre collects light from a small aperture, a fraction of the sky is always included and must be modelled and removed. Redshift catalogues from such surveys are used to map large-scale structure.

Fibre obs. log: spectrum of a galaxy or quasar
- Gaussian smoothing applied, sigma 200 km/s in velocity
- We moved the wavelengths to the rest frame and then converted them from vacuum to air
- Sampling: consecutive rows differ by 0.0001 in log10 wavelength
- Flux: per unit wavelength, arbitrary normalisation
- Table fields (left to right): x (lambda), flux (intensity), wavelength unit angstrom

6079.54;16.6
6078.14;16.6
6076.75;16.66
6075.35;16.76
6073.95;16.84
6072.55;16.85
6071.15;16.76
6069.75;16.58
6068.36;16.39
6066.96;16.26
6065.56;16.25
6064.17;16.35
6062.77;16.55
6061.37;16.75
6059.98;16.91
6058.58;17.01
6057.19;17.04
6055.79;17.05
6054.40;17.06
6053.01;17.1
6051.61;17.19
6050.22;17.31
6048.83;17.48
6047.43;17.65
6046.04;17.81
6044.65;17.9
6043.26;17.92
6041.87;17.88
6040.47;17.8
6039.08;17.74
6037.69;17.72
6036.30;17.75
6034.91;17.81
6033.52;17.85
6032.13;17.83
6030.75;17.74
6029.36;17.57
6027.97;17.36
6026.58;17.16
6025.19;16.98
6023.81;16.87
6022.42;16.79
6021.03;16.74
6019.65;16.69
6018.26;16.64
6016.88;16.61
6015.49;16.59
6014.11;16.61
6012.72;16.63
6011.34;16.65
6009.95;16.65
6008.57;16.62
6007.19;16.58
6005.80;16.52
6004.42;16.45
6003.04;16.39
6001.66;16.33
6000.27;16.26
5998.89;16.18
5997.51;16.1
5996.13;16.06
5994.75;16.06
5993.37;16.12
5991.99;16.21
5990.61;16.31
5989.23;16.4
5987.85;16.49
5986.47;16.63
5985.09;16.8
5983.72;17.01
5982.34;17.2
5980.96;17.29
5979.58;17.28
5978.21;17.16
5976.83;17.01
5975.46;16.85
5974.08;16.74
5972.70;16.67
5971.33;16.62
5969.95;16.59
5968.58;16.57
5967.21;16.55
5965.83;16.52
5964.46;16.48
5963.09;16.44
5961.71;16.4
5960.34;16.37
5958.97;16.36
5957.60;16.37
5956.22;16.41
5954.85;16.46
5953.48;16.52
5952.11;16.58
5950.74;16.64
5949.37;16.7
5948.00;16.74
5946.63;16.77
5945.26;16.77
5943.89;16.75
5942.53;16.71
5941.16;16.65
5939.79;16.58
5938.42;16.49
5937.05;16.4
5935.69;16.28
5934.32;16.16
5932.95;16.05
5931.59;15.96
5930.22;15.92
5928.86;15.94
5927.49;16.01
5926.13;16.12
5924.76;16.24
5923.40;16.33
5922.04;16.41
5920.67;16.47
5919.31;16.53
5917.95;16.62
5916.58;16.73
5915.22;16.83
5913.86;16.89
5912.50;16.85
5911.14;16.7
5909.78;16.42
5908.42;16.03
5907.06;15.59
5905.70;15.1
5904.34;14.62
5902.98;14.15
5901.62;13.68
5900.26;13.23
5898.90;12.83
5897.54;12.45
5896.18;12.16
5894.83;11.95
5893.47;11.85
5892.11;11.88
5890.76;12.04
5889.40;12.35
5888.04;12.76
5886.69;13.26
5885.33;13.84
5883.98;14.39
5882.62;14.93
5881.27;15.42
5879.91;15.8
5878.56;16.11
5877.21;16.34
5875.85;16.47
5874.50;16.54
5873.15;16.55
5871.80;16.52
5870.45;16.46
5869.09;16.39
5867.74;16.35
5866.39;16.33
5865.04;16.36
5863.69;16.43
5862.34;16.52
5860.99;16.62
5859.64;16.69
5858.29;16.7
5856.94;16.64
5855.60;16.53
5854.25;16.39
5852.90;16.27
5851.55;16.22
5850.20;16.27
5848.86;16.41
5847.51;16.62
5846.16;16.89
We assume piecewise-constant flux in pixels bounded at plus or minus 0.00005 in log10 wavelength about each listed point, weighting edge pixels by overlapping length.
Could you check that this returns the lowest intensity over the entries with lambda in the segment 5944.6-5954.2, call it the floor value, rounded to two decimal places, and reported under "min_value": 16.52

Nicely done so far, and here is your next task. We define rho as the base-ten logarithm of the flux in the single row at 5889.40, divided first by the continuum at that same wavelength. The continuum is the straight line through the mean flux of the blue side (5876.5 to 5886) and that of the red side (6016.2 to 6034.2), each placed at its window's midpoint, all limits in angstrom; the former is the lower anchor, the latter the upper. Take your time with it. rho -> -0.095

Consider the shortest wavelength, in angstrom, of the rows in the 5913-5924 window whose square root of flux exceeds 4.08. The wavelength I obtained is 5913.86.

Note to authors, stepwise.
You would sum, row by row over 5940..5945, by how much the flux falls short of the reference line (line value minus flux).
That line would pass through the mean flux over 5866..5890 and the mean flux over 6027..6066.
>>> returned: -1.7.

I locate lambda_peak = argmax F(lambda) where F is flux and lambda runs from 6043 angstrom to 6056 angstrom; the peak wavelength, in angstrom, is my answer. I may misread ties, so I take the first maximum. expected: 6043.26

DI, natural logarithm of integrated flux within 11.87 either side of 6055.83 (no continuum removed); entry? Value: 6.00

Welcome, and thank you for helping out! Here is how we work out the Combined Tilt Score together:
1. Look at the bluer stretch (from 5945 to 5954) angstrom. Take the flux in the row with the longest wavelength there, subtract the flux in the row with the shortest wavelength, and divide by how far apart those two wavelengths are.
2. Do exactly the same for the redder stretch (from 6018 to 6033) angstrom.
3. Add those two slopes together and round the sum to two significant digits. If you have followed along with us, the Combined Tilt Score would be 0.055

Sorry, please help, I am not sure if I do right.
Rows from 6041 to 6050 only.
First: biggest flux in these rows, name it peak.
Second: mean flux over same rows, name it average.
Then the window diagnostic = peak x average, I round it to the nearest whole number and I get 318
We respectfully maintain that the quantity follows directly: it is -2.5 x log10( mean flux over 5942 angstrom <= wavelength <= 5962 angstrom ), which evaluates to -3.05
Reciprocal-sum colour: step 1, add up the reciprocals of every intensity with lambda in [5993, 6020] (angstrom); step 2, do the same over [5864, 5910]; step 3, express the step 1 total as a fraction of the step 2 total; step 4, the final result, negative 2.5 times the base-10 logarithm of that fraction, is 0.7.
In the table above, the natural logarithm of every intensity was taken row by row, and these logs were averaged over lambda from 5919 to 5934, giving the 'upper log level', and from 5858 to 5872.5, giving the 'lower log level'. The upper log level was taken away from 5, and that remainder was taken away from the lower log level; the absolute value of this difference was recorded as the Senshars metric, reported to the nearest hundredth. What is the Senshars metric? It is 0.59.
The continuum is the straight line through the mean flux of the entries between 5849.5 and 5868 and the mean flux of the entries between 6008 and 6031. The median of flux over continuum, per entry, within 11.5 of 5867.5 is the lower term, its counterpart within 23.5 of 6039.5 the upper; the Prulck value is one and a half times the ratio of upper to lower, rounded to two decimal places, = 1.53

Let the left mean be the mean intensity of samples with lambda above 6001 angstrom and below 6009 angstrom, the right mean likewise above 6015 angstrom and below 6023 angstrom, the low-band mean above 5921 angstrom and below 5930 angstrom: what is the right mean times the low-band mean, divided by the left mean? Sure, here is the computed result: 16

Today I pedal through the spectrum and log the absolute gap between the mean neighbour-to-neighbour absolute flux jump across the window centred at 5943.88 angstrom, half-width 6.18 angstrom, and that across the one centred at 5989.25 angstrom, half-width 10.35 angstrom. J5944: 0.053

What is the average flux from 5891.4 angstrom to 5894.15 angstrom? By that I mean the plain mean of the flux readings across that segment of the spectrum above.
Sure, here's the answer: 11.9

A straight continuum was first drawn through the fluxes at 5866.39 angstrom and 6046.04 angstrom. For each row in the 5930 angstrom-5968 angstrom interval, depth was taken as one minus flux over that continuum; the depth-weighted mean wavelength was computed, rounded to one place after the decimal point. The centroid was 5948.9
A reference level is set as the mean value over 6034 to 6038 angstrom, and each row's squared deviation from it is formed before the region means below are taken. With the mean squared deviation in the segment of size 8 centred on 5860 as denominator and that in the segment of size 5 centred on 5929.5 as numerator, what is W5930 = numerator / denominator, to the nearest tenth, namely 2.4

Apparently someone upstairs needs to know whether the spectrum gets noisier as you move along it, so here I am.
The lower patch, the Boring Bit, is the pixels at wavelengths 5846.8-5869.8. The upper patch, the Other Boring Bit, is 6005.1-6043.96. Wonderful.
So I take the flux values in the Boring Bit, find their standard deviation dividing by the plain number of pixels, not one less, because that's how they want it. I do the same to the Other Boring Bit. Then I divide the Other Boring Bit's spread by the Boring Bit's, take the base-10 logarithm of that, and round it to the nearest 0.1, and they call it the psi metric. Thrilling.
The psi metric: 0.6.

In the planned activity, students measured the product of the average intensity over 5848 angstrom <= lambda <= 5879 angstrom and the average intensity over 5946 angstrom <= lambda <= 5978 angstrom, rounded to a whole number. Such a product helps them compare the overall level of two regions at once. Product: 273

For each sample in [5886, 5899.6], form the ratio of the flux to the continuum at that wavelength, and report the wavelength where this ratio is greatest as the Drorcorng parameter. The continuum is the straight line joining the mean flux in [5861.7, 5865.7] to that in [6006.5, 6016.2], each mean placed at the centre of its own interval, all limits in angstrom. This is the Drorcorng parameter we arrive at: 5886.69 angstrom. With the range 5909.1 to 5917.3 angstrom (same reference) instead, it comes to 5913.86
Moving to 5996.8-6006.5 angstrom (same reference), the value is 6005.80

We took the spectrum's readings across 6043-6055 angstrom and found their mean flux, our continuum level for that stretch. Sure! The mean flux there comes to 17.5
